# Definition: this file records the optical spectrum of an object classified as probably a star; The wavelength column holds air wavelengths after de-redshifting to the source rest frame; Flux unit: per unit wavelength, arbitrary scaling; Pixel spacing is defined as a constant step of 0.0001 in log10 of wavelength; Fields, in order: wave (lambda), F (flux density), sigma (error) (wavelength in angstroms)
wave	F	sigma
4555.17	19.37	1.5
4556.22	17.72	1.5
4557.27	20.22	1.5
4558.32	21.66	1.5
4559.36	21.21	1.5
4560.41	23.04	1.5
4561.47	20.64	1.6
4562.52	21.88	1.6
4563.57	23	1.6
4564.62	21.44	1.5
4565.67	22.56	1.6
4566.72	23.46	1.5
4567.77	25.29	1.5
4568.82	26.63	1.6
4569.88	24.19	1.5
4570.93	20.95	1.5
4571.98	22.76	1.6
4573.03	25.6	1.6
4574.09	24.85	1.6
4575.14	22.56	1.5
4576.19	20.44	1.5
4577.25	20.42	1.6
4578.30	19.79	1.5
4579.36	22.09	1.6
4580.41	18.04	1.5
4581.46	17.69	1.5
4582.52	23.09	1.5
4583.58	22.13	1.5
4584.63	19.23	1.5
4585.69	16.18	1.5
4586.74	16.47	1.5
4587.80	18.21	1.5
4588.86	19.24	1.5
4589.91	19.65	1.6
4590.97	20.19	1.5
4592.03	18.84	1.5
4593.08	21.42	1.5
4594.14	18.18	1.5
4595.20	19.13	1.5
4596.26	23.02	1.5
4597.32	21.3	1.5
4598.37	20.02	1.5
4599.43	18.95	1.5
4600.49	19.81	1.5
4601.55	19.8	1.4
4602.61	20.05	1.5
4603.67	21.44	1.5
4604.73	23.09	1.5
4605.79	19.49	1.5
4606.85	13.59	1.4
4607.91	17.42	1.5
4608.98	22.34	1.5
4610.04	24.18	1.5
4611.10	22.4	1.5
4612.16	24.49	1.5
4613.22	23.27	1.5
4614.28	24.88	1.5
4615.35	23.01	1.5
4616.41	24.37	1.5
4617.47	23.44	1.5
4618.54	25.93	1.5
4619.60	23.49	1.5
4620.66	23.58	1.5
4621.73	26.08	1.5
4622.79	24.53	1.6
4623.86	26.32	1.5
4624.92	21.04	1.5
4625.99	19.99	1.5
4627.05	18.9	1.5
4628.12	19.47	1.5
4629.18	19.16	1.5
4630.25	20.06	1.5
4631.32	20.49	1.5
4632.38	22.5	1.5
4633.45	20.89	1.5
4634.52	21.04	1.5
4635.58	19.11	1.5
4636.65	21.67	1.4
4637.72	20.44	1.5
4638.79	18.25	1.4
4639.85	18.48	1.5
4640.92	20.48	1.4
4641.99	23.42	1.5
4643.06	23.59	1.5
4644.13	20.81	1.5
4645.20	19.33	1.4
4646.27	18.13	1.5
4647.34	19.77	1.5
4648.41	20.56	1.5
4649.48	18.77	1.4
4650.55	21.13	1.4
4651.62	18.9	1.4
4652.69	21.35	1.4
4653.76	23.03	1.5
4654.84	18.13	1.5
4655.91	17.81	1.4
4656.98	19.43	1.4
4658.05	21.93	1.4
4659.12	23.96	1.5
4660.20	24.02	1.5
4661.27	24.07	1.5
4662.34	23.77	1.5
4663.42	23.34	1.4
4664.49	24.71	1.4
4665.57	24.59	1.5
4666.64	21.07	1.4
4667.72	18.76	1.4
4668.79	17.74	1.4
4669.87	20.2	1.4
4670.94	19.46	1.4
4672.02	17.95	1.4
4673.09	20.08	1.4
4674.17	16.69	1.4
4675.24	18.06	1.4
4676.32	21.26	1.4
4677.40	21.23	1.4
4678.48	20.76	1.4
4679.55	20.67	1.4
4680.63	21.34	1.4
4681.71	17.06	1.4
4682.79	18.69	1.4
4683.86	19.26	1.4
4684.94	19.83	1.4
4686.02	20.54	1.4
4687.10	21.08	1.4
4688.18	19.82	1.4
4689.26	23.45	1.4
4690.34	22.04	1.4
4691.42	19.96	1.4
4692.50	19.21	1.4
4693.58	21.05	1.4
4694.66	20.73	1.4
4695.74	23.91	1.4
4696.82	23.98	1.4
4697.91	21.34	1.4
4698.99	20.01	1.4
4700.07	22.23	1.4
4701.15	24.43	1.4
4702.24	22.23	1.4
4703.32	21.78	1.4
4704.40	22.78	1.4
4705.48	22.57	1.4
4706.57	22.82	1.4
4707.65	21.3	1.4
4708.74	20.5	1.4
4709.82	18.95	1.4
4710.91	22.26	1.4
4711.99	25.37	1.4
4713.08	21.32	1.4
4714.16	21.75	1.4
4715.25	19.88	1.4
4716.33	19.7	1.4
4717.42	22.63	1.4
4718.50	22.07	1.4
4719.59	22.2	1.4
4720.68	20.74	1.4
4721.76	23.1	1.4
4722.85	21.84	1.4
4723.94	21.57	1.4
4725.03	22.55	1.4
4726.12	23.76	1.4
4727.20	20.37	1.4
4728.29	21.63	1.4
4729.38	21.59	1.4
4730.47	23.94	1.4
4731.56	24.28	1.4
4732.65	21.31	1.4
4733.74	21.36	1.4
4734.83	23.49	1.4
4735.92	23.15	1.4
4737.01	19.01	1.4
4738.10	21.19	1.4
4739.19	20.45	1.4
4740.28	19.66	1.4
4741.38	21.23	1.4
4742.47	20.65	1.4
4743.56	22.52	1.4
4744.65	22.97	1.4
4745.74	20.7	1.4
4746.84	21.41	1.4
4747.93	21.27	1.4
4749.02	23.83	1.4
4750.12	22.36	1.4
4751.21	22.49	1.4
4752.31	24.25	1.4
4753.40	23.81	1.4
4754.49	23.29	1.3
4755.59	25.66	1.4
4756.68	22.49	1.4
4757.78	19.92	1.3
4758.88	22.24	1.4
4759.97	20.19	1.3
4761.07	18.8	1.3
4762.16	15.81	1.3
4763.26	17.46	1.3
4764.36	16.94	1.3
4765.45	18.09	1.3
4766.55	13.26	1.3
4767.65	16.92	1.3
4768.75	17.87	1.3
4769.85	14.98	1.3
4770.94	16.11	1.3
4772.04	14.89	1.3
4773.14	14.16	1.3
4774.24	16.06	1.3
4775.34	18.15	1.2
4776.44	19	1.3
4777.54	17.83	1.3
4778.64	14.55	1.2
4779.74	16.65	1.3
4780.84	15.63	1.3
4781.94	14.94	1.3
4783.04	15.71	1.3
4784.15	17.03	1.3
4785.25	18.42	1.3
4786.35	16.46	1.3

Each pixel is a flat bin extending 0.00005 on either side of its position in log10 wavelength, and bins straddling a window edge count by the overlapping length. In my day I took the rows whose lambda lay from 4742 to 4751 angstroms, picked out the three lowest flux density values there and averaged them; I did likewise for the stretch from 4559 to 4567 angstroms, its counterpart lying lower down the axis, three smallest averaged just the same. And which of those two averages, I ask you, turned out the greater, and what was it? 21.1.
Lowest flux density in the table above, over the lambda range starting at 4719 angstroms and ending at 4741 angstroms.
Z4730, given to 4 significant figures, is 19.01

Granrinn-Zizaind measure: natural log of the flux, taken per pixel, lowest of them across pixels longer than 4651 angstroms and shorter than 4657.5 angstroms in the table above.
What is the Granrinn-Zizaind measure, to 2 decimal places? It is 2.88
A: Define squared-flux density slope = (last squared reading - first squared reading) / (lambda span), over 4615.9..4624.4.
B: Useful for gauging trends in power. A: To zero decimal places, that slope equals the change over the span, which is 13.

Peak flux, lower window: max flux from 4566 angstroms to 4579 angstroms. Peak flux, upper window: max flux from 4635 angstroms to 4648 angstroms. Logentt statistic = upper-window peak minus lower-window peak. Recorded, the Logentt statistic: -3.0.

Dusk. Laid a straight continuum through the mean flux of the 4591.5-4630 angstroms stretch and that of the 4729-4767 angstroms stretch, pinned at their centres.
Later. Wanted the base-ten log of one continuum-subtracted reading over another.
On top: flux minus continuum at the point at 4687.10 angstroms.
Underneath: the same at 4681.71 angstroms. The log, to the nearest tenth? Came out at -1.2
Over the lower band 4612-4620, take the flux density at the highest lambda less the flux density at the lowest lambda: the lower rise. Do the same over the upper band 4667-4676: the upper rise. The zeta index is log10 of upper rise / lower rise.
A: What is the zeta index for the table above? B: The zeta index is -0.2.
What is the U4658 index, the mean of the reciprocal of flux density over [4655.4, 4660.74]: 0.047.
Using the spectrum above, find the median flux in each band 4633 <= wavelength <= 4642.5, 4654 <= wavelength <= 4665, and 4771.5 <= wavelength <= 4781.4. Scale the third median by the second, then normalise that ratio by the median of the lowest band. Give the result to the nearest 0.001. 0.033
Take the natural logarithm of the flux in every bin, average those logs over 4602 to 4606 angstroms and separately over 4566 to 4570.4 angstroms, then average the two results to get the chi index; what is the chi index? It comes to 3.13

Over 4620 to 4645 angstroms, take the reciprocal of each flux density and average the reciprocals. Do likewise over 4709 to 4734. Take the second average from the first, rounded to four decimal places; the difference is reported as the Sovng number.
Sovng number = 0.0016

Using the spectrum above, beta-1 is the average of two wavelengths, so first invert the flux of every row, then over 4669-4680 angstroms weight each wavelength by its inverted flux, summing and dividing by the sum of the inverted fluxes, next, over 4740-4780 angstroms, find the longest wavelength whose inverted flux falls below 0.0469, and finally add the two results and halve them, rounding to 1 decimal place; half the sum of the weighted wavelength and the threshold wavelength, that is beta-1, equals 4716.7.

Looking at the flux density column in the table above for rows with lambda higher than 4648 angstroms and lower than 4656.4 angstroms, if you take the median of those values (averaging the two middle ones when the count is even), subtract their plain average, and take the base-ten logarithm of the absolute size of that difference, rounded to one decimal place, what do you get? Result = -0.6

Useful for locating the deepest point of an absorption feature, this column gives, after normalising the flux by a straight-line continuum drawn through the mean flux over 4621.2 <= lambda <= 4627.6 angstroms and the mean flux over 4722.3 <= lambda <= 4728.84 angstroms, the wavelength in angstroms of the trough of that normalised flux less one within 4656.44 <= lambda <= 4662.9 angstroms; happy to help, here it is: 4656.98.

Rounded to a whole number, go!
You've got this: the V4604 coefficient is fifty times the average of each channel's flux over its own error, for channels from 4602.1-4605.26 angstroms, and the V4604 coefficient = 718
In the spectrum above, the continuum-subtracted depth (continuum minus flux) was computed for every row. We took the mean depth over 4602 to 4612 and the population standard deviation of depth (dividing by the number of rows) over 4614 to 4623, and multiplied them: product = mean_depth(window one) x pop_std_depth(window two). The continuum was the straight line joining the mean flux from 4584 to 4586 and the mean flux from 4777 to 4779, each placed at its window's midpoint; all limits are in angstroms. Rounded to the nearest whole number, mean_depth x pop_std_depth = -3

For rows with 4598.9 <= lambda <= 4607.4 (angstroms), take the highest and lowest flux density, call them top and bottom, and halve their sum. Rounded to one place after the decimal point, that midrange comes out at 18.3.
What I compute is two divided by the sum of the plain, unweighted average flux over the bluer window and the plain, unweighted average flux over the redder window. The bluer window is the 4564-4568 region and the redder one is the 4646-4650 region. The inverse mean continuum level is 0.0471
